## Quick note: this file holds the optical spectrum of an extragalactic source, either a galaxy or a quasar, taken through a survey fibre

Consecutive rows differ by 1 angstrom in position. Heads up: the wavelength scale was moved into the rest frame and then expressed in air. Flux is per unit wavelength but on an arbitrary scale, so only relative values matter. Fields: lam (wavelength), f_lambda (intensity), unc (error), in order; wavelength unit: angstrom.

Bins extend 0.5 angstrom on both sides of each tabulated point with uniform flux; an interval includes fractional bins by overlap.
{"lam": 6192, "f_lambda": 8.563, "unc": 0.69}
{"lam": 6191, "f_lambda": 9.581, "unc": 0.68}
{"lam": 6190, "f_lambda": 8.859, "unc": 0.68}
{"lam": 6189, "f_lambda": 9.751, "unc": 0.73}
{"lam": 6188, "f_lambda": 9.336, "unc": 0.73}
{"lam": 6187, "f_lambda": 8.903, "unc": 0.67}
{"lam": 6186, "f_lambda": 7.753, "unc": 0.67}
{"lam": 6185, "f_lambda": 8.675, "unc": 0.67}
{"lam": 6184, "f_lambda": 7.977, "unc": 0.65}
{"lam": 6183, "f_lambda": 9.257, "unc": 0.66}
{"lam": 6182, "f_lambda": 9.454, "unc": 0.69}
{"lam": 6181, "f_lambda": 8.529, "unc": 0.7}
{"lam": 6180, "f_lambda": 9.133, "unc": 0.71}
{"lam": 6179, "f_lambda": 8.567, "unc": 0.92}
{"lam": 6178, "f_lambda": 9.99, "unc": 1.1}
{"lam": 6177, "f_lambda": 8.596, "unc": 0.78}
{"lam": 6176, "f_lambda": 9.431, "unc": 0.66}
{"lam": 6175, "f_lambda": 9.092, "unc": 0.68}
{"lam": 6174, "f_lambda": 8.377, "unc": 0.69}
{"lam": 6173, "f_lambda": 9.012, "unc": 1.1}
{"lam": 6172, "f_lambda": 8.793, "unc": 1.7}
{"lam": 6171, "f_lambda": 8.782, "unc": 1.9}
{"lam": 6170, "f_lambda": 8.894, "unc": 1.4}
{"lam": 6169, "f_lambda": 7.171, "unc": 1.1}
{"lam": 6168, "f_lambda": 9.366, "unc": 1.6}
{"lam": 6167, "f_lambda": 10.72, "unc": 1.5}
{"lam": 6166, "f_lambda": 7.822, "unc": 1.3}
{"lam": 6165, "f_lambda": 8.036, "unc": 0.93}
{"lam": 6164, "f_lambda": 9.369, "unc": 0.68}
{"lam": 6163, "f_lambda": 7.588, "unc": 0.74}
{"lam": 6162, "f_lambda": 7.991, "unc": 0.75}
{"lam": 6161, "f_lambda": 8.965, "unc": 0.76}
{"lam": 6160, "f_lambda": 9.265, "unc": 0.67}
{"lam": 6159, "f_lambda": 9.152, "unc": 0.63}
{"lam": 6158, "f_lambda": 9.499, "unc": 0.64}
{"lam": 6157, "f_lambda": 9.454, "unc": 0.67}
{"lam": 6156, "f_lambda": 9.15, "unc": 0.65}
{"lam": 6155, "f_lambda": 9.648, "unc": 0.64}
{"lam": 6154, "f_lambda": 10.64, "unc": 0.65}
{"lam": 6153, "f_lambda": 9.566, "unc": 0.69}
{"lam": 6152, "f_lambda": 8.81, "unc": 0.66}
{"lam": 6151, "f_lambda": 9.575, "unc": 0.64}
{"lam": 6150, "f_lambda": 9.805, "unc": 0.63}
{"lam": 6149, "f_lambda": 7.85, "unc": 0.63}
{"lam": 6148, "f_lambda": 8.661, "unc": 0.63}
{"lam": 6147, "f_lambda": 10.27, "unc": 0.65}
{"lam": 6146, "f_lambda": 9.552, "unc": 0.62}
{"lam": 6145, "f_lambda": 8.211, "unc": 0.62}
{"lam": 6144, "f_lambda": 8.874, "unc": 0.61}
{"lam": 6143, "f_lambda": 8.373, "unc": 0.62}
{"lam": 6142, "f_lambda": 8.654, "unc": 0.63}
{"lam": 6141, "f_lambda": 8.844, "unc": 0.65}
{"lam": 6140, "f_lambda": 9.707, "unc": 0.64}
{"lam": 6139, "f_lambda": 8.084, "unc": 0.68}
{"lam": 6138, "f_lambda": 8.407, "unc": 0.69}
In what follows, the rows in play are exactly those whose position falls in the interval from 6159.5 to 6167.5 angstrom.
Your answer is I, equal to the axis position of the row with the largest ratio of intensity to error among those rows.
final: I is 6160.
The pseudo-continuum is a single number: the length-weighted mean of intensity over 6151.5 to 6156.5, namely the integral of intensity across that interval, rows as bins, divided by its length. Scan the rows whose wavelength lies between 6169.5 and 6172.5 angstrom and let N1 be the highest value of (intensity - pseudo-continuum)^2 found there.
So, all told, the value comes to 0.6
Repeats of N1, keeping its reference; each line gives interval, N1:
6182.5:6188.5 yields 3.3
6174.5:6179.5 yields 1.0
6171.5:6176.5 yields 1.4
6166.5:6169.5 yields 5.7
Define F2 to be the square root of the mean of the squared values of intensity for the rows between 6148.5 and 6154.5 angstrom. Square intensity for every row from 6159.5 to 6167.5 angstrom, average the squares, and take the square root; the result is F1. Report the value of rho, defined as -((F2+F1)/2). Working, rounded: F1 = 8.78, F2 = 9.41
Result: -9.10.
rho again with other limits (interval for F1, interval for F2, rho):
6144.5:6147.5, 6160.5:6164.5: -8.95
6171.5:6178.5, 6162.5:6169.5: -8.86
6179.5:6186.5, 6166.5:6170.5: -8.91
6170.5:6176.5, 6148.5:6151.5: -9.02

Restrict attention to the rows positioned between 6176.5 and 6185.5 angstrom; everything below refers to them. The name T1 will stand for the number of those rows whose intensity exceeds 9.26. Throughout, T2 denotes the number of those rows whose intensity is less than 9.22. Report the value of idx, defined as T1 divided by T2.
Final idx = 0.3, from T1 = 2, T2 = 6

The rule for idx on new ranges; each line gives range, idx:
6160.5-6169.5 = 0.5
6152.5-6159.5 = 2.5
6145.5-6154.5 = 2.0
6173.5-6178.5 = 0.7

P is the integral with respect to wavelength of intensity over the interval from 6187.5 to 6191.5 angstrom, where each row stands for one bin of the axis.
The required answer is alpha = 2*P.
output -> 75.1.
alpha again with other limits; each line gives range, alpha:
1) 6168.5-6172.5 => 67.3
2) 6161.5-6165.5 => 66.0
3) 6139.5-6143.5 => 71.2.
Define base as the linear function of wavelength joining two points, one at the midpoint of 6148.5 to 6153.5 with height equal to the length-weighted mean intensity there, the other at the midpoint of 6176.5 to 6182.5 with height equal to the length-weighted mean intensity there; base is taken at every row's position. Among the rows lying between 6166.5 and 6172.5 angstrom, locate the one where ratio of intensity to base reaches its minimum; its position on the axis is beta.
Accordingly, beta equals 6169 angstrom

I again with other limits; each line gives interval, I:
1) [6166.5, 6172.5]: 6167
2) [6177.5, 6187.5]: 6183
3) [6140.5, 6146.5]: 6146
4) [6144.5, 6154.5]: 6154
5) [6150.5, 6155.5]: 6154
